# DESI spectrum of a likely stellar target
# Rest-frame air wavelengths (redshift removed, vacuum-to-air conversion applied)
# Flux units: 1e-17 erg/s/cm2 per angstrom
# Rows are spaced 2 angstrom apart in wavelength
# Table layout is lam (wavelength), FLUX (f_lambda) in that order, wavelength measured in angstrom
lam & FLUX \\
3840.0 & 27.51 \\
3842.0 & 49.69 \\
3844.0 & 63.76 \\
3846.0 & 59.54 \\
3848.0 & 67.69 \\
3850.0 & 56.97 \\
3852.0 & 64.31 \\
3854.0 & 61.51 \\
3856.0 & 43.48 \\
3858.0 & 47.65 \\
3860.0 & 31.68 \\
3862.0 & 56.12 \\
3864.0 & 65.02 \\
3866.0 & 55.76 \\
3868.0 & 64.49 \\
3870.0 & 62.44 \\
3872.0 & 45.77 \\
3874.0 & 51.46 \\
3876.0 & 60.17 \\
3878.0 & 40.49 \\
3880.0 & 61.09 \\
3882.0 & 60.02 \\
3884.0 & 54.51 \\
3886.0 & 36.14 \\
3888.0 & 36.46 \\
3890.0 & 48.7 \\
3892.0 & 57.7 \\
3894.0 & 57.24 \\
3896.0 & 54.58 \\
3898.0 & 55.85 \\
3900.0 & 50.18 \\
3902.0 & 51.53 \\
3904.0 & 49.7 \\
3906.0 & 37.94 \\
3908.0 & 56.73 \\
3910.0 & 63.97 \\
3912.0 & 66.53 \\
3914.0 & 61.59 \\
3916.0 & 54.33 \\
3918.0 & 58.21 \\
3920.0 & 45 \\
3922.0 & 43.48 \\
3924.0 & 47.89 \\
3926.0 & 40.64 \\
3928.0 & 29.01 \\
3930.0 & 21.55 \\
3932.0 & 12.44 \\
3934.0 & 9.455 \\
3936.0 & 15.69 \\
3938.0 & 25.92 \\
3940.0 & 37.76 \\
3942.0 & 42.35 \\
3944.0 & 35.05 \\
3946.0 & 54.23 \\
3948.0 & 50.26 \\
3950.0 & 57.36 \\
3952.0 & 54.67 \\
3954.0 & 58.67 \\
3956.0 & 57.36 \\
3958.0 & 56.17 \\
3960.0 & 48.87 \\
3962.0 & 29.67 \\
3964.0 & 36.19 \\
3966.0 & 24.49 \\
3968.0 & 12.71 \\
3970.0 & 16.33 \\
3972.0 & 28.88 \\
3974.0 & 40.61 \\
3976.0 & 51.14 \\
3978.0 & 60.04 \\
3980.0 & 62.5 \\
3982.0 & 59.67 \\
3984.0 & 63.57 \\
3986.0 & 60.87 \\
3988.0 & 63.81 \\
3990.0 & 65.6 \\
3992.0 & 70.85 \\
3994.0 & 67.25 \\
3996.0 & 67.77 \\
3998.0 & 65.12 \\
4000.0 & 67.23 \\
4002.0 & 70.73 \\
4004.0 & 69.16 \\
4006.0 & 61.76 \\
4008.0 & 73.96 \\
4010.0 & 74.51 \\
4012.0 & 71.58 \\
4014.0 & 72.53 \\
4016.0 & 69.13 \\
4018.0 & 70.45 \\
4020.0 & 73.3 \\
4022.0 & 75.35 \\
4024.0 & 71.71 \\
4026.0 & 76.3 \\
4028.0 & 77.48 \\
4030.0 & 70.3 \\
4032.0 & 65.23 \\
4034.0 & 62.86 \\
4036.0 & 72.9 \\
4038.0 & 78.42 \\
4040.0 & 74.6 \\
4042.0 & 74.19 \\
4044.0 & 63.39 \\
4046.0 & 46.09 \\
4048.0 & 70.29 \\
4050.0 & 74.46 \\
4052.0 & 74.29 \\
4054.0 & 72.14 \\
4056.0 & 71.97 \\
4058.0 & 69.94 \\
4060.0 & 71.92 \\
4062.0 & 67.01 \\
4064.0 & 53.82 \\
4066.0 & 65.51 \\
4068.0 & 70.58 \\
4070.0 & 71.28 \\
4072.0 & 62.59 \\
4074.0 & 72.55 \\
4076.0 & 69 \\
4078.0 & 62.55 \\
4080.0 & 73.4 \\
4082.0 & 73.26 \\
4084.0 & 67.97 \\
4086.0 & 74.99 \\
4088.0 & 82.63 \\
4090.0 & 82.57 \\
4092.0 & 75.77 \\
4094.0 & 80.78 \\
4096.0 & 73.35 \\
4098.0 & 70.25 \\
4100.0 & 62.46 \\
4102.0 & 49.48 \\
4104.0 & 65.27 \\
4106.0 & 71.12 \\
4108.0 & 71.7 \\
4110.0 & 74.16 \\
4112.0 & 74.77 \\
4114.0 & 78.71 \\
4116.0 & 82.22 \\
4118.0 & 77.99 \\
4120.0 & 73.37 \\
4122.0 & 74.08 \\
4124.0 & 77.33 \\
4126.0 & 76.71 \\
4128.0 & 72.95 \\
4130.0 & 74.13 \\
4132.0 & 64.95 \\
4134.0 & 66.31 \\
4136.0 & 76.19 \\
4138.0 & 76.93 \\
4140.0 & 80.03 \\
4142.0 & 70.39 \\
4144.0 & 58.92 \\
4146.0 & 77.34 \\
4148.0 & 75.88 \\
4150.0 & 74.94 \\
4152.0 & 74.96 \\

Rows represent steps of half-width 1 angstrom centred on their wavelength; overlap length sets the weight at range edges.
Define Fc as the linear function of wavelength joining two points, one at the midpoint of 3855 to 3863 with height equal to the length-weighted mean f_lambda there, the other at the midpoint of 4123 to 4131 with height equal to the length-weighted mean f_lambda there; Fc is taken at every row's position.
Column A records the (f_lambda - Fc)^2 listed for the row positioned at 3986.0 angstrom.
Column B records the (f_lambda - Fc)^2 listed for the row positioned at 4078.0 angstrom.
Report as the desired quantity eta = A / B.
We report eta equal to 0.1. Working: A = 3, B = 51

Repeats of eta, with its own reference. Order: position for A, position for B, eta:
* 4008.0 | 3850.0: 0.9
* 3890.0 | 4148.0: 0.1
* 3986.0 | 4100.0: 0.0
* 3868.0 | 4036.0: 5.5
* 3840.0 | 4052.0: 4.0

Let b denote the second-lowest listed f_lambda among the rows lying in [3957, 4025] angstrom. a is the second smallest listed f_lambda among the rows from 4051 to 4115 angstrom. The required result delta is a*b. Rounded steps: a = 53.82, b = 16.33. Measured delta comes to 879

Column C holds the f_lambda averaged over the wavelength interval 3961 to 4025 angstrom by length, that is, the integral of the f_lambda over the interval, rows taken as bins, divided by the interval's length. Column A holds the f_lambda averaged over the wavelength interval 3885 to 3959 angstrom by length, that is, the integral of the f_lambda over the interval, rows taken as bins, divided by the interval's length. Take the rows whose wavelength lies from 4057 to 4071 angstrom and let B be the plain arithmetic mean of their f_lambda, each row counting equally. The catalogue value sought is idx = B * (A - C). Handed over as -850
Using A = 46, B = 67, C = 58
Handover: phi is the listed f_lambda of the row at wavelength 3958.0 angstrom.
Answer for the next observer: 56.17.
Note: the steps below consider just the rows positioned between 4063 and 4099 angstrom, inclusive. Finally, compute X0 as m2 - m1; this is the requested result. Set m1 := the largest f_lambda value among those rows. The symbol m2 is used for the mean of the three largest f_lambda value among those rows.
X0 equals -0.64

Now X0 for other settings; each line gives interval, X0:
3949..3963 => -0.87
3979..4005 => -0.60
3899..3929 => -2.50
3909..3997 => -2.23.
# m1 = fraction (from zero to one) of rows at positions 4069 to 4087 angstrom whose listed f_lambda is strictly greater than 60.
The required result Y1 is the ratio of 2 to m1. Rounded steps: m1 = 1.00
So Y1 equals 2.0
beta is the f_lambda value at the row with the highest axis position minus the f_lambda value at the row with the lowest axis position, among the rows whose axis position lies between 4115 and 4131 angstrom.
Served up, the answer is -8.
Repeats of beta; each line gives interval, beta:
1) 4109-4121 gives -1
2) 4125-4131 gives -3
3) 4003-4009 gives 5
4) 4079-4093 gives 2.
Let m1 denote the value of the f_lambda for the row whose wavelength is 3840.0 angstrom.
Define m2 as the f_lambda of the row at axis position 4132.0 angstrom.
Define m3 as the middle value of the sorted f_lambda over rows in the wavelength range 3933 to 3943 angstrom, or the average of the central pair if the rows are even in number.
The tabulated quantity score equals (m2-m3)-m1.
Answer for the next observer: 12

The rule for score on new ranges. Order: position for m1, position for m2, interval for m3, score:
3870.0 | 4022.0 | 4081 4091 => -62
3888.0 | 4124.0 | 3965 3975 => 16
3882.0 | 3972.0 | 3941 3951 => -81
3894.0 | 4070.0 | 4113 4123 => -64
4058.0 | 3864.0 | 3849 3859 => -62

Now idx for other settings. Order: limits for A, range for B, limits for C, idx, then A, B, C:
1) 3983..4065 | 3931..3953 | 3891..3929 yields 626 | 69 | 36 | 52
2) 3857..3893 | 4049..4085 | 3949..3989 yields 332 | 52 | 69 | 47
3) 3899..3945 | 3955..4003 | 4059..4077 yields -1327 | 42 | 52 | 67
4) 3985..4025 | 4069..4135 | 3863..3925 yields 1136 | 69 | 72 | 53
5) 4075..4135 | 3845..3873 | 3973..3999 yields 616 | 72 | 56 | 61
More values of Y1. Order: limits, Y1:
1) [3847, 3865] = 4.5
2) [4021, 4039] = 2.0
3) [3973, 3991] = 3.0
